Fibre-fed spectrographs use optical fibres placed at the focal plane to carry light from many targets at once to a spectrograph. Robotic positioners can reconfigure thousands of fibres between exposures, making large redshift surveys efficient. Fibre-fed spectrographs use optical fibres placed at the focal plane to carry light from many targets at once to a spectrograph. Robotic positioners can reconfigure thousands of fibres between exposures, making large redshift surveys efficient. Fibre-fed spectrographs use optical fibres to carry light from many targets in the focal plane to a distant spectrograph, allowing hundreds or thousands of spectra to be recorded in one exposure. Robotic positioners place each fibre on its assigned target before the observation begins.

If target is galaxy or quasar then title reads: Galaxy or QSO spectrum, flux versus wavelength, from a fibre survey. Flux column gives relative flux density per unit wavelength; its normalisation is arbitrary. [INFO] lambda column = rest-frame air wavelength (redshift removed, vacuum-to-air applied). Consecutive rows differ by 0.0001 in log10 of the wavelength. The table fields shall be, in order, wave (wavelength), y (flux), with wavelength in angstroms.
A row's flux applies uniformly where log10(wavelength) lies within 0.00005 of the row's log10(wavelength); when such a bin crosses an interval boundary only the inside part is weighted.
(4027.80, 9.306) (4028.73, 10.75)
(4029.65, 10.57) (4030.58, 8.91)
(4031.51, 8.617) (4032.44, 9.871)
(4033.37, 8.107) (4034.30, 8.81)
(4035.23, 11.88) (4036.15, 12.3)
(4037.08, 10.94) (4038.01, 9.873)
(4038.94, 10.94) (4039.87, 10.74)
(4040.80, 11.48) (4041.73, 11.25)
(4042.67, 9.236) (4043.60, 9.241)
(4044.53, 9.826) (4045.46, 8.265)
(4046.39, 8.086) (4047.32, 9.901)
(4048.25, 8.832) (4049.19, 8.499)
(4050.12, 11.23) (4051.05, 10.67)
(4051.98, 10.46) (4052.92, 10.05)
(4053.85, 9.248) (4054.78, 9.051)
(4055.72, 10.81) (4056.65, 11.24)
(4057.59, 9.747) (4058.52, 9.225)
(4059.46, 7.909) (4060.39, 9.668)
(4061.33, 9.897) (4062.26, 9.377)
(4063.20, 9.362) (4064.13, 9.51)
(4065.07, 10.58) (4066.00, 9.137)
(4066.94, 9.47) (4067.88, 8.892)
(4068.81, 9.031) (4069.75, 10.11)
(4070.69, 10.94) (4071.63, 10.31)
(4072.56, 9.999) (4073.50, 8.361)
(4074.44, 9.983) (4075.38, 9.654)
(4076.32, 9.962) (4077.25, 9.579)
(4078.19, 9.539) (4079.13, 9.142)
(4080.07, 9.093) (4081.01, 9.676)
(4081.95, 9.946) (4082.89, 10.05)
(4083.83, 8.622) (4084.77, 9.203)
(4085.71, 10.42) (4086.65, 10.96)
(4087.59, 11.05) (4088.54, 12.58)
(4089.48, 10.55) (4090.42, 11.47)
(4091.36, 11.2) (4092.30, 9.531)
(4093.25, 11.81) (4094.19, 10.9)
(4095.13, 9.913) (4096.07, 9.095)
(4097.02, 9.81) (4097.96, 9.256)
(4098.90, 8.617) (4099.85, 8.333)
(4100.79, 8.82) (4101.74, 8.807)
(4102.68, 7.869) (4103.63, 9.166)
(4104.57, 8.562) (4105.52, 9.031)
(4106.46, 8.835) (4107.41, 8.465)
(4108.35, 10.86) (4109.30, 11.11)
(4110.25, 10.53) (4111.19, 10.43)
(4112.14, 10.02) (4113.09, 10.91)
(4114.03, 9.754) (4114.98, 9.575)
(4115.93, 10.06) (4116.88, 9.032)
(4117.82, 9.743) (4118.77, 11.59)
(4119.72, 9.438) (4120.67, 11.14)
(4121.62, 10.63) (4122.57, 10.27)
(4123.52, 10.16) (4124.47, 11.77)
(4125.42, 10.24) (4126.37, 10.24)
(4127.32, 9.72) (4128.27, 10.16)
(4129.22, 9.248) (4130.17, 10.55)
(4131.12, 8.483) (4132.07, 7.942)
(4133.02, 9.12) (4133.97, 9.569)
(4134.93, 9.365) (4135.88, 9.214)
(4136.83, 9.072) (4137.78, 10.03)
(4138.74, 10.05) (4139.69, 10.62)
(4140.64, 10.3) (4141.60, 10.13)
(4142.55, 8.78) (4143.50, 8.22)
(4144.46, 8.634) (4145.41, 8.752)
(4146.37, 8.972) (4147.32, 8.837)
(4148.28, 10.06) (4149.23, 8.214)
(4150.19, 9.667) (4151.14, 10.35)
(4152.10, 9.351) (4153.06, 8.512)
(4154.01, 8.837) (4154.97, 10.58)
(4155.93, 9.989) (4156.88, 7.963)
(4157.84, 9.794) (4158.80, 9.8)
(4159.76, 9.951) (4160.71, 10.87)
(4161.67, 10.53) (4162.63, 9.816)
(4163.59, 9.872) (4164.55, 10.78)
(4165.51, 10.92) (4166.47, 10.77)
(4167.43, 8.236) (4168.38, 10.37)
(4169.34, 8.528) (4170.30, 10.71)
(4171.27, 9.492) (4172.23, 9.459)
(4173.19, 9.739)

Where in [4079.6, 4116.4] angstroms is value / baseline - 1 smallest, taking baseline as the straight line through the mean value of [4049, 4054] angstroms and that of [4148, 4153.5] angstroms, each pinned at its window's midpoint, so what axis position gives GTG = 4102.68 angstroms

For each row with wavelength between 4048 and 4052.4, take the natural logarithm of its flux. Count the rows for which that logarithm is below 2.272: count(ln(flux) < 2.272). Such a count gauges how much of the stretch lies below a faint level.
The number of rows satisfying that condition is 2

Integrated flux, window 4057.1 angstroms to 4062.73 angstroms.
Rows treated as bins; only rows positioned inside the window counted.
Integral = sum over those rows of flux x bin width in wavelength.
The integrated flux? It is 52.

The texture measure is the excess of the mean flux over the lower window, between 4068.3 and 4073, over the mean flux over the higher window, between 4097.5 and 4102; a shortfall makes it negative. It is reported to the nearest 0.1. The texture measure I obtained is 1.3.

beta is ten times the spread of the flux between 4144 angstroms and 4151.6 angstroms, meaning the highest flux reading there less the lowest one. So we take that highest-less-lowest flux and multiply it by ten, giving 21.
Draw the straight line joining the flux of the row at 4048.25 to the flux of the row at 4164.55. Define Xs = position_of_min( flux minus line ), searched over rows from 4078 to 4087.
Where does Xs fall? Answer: 4083.83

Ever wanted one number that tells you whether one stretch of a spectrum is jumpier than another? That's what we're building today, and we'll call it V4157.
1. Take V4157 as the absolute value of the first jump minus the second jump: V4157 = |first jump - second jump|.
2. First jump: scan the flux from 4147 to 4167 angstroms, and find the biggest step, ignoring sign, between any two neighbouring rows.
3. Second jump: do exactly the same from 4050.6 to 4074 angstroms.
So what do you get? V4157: 0.27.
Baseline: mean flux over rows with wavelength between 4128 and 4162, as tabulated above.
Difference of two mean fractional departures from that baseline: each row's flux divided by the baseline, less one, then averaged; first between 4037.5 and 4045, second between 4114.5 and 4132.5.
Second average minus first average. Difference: -0.034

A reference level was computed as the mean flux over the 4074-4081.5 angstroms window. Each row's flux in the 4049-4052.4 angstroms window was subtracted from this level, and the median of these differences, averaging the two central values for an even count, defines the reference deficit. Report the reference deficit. -1.0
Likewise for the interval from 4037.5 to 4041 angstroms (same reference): -1.3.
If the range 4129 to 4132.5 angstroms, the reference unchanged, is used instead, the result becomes 0.7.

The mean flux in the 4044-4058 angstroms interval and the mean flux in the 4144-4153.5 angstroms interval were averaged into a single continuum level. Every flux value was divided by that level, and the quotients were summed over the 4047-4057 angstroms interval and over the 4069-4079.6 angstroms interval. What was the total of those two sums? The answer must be 23.1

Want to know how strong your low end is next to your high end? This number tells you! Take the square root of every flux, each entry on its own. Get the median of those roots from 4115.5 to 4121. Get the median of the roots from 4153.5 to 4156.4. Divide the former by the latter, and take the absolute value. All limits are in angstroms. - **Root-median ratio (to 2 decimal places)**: 1.00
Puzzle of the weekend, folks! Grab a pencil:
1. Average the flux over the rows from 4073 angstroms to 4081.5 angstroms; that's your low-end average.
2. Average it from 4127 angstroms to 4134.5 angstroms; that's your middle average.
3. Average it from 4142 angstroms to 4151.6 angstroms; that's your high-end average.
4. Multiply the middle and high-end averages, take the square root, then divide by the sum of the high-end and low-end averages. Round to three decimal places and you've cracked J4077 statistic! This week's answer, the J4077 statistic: 0.497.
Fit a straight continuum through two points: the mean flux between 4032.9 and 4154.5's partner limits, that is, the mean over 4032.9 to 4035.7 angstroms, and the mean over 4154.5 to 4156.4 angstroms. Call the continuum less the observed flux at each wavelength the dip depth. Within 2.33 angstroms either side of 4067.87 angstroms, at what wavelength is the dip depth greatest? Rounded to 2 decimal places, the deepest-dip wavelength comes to 4067.88 angstroms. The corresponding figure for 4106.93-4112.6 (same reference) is 4107.41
